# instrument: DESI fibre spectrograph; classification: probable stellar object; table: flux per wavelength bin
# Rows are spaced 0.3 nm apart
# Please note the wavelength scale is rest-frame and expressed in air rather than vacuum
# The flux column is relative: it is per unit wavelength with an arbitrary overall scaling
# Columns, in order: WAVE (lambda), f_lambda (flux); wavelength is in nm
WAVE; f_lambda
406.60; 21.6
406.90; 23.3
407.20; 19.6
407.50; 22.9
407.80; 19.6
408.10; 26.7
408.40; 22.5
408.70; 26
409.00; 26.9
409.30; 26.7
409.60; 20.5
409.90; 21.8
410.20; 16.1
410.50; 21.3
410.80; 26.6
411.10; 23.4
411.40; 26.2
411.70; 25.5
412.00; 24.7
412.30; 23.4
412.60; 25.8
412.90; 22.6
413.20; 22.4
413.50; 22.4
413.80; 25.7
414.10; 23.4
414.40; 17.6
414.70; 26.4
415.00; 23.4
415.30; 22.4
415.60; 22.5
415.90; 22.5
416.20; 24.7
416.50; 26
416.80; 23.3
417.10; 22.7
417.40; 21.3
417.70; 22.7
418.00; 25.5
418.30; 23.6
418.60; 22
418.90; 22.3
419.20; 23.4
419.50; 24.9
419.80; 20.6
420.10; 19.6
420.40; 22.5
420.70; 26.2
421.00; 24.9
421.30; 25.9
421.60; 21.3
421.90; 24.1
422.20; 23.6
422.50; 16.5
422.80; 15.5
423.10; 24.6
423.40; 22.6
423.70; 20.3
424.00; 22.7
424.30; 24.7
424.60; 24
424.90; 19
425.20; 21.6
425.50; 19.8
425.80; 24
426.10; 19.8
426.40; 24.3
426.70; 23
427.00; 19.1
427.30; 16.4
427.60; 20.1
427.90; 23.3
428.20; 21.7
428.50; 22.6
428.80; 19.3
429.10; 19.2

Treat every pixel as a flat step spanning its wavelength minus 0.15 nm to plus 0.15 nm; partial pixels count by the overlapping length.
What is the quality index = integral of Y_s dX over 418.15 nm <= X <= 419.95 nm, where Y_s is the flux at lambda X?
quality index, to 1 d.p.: 41.0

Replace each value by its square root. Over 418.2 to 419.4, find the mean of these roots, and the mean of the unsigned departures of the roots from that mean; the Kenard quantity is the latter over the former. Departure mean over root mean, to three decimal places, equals 0.015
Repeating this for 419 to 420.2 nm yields 0.046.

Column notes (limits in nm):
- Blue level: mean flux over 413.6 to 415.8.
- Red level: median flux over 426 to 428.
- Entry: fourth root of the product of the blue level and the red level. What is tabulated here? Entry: 4.64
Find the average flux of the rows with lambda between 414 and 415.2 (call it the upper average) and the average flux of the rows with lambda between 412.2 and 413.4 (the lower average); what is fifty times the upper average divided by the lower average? 48.2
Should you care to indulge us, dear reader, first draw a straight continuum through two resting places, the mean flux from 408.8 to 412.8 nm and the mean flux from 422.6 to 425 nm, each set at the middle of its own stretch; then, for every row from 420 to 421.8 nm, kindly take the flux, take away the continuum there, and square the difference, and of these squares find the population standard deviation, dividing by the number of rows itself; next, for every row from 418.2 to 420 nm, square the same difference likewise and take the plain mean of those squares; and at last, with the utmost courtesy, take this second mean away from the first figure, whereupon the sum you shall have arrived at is 4.2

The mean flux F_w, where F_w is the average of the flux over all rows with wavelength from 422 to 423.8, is 21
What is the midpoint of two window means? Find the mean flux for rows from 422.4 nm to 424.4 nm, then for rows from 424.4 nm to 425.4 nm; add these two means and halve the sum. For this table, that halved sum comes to 21.3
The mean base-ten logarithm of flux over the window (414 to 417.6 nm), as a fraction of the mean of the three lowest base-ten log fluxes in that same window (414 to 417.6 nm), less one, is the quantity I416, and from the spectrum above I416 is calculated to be 0.040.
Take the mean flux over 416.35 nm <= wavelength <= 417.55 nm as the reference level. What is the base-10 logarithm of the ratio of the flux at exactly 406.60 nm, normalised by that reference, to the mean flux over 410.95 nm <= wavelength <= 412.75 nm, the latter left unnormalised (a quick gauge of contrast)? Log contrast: -1.428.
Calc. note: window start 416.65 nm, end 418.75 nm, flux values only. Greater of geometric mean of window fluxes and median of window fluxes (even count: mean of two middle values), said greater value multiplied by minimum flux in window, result 490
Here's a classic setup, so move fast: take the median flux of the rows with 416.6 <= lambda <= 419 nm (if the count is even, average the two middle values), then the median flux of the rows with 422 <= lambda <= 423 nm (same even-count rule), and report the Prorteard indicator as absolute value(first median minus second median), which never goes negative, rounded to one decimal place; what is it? 6.2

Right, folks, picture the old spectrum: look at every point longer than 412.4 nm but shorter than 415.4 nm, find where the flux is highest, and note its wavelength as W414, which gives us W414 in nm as 414.70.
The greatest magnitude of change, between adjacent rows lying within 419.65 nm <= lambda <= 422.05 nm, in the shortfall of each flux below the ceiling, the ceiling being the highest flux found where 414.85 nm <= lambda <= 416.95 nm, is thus 4.6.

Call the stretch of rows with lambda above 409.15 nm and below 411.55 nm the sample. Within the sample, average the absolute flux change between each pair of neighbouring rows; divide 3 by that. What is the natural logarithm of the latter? -0.3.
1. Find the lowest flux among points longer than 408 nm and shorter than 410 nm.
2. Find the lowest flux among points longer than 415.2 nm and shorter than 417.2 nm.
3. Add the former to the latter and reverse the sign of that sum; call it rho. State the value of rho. -42.9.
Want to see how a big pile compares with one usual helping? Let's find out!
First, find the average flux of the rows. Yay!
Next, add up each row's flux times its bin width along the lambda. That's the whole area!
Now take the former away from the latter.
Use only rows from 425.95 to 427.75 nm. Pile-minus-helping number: 16.4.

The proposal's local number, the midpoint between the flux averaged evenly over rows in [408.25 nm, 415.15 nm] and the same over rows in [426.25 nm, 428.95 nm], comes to 22.3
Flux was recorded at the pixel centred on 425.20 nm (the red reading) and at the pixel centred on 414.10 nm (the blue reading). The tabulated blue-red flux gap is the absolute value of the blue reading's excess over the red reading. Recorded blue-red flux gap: 1.8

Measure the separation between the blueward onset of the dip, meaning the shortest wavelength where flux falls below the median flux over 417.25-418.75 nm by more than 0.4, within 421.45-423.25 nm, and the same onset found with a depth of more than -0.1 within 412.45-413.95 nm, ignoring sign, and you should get 8.70 nm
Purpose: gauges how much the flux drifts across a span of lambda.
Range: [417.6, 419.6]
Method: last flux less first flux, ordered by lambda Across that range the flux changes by 2.2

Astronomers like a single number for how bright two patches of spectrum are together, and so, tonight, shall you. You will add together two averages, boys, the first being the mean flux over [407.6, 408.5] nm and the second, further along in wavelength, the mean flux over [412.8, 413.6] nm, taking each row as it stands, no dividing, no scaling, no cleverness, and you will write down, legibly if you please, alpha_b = 45.4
